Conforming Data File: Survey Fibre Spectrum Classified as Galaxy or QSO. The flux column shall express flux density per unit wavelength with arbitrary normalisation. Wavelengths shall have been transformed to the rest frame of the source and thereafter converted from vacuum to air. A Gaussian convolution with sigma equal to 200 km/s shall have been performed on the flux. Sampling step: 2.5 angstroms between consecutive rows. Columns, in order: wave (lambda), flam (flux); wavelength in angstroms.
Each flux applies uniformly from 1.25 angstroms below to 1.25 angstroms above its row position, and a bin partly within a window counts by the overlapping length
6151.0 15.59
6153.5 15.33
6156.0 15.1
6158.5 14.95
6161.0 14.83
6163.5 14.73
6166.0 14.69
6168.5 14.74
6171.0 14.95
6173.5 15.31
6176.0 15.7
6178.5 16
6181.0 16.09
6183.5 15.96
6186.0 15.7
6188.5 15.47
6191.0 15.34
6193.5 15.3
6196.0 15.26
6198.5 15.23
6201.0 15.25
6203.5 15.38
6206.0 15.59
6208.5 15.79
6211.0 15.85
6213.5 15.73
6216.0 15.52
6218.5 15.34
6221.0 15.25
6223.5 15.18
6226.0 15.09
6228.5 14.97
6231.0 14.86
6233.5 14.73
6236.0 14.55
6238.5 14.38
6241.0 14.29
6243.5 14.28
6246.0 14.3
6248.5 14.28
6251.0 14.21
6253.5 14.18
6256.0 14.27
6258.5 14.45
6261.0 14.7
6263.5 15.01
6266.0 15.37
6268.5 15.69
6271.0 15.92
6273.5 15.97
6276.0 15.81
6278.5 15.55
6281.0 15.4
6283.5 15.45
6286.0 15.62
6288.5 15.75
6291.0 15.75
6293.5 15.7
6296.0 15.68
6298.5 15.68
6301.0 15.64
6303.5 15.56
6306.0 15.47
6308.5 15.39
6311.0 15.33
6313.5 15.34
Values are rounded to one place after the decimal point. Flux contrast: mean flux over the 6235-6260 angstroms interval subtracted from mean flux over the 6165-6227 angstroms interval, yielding 1.1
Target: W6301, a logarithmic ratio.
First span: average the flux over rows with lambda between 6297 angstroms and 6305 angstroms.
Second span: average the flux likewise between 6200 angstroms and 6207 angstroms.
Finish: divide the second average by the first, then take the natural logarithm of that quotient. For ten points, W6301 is -0.014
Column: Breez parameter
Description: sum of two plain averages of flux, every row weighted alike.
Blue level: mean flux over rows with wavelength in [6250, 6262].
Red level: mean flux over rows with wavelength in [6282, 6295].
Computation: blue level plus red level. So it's 30.0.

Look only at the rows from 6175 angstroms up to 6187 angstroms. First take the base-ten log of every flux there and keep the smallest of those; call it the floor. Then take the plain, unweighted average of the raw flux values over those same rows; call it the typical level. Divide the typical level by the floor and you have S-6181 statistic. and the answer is 13.3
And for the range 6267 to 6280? 13.2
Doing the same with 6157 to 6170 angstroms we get 12.7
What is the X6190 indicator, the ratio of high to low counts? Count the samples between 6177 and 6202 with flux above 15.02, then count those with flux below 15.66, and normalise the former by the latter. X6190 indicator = 1.7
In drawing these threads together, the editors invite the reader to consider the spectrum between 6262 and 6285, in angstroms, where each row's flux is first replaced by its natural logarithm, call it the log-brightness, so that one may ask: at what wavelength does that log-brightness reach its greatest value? 6273.5 angstroms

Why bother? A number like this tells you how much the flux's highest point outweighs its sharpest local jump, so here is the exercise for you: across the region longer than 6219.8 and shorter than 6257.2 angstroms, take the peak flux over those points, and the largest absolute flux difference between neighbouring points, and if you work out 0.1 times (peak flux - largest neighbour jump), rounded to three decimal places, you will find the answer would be 1.507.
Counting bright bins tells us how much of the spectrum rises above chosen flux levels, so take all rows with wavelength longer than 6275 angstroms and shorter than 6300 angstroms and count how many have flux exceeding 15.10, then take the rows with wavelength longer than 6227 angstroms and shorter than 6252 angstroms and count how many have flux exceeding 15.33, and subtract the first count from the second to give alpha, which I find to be -10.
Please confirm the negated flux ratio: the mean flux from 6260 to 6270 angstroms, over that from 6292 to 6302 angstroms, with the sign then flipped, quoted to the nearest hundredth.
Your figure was -0.97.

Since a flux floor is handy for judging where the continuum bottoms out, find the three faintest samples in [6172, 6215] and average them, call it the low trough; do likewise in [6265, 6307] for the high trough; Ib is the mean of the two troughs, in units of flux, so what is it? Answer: 15.3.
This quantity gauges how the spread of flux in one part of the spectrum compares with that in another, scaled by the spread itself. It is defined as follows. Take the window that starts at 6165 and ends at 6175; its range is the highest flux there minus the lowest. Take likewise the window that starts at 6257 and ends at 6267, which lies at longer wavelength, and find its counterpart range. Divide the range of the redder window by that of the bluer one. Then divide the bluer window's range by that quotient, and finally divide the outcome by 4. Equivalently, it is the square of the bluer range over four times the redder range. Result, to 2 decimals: 0.10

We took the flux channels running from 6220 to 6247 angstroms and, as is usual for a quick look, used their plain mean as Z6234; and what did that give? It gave 14.7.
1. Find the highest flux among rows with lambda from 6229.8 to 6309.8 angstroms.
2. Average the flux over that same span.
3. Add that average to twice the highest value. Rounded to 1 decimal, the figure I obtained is 47.1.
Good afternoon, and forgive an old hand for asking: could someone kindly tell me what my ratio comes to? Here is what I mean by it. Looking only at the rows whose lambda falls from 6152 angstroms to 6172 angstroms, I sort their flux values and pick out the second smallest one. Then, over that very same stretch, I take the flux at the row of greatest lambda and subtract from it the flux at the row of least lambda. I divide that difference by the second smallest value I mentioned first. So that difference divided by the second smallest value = -0.026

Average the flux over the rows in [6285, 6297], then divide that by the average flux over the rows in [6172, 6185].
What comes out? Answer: 0.99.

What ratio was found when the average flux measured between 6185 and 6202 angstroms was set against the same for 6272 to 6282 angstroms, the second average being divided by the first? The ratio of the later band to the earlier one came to 1.02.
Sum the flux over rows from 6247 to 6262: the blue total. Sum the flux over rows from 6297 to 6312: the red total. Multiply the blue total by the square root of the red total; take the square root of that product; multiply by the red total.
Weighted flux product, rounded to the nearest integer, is 2682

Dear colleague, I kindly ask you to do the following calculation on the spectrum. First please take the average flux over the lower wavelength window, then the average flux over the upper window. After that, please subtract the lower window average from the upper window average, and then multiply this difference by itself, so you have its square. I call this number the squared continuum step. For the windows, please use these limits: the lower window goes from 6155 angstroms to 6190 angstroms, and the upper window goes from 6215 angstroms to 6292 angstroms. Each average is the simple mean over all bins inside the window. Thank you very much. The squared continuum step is 0.07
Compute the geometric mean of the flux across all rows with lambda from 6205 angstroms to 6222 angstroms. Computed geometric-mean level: 15.6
